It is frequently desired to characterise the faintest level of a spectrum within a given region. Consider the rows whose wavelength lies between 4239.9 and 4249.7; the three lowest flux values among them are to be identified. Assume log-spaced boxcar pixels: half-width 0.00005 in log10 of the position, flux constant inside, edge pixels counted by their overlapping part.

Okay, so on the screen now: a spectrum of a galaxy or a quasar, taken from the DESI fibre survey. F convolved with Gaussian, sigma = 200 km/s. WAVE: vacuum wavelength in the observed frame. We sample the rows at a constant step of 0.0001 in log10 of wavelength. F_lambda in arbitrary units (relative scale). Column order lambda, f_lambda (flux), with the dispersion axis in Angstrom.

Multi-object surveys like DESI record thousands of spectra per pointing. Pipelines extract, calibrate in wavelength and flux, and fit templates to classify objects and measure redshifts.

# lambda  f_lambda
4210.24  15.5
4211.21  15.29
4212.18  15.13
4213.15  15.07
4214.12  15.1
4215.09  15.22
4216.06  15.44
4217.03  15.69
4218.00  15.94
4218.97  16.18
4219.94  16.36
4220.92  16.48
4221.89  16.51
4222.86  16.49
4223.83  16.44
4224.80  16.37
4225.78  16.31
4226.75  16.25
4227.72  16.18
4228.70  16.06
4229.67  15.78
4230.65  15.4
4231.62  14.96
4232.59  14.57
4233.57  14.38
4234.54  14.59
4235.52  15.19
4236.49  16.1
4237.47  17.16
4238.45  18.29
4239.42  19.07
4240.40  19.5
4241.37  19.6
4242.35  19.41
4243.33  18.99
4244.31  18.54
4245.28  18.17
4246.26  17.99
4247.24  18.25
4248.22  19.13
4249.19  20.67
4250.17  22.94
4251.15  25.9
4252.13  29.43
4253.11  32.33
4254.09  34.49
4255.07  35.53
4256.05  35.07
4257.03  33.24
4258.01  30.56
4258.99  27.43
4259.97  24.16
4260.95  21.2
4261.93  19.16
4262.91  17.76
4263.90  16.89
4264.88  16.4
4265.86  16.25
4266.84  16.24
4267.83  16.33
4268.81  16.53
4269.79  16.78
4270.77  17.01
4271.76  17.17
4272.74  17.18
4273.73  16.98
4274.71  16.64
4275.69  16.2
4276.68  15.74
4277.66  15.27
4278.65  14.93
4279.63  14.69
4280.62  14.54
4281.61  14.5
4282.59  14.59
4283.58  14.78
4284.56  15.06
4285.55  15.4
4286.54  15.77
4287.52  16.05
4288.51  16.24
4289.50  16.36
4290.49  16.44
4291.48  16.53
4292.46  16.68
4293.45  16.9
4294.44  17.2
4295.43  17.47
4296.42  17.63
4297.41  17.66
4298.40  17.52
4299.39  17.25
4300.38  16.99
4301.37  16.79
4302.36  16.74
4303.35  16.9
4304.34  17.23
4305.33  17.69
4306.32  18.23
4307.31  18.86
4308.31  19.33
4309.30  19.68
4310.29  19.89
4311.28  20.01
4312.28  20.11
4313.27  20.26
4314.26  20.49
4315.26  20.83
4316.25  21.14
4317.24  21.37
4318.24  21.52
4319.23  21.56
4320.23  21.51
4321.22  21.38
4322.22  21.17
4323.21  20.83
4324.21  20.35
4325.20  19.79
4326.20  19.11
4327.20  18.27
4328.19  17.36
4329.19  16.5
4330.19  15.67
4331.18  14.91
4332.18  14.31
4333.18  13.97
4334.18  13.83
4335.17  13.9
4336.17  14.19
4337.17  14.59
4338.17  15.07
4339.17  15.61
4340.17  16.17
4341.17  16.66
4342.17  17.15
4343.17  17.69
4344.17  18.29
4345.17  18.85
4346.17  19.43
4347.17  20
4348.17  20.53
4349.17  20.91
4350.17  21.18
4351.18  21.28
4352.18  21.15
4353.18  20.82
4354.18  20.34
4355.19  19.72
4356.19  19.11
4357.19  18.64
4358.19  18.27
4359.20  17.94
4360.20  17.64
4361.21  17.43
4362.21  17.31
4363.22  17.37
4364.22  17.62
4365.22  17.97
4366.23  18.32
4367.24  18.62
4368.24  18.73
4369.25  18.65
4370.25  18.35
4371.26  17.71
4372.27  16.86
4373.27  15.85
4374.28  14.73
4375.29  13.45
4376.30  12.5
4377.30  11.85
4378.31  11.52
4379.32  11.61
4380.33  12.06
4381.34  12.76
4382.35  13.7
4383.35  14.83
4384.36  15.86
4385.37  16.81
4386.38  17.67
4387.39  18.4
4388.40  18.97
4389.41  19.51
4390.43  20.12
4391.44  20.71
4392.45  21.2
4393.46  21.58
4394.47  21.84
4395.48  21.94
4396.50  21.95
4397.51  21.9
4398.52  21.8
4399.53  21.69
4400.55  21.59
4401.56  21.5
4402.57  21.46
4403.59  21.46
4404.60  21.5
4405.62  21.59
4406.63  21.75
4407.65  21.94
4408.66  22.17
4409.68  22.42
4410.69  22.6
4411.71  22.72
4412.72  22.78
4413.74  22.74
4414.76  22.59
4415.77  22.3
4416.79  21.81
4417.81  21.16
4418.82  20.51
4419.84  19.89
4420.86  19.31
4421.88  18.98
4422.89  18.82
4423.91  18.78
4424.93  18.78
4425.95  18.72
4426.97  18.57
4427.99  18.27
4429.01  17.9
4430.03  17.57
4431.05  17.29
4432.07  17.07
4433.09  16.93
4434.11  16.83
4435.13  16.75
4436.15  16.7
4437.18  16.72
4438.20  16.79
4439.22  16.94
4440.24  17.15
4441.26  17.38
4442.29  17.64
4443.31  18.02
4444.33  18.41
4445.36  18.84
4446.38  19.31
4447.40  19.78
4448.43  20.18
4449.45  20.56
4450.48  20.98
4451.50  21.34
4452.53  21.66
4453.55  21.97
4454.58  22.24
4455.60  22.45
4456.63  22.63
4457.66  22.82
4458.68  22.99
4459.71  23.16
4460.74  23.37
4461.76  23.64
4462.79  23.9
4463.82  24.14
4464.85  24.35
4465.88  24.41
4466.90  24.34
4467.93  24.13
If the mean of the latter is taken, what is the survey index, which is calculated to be 18.1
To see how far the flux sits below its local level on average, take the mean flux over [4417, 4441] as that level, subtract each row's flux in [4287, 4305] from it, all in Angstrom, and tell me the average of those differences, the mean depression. 1.2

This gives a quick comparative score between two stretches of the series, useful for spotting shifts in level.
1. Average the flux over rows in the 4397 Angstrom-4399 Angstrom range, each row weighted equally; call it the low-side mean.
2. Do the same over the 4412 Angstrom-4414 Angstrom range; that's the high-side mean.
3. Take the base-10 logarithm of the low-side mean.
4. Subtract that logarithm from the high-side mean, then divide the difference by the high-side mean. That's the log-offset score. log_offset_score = 0.941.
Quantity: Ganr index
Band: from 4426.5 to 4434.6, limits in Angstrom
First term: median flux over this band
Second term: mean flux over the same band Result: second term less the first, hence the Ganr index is 0.12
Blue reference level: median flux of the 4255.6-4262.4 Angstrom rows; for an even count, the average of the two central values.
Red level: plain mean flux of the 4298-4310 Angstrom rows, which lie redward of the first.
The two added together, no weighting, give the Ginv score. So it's 45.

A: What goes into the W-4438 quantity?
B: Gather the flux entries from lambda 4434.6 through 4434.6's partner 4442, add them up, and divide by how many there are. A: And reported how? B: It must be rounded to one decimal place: 16.9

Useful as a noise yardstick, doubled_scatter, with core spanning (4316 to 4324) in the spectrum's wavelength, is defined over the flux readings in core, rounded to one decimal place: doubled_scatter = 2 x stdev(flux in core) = 0.5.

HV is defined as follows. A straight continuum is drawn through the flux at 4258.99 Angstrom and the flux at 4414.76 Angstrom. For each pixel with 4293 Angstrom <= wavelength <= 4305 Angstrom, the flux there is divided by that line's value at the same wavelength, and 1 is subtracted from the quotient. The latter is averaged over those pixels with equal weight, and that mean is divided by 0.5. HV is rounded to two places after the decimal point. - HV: -0.69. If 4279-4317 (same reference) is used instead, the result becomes -0.67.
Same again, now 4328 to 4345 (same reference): -0.75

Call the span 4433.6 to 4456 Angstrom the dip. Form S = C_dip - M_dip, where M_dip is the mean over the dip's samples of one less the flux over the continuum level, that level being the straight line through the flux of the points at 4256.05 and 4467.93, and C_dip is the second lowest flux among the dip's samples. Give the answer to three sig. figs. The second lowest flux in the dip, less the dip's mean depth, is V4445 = 16.5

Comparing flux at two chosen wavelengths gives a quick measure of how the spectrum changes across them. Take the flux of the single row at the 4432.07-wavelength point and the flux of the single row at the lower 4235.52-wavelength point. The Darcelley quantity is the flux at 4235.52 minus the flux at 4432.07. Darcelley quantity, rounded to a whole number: -2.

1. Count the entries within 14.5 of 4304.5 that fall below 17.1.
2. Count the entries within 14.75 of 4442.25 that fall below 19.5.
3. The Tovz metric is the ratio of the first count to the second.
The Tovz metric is 0.4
